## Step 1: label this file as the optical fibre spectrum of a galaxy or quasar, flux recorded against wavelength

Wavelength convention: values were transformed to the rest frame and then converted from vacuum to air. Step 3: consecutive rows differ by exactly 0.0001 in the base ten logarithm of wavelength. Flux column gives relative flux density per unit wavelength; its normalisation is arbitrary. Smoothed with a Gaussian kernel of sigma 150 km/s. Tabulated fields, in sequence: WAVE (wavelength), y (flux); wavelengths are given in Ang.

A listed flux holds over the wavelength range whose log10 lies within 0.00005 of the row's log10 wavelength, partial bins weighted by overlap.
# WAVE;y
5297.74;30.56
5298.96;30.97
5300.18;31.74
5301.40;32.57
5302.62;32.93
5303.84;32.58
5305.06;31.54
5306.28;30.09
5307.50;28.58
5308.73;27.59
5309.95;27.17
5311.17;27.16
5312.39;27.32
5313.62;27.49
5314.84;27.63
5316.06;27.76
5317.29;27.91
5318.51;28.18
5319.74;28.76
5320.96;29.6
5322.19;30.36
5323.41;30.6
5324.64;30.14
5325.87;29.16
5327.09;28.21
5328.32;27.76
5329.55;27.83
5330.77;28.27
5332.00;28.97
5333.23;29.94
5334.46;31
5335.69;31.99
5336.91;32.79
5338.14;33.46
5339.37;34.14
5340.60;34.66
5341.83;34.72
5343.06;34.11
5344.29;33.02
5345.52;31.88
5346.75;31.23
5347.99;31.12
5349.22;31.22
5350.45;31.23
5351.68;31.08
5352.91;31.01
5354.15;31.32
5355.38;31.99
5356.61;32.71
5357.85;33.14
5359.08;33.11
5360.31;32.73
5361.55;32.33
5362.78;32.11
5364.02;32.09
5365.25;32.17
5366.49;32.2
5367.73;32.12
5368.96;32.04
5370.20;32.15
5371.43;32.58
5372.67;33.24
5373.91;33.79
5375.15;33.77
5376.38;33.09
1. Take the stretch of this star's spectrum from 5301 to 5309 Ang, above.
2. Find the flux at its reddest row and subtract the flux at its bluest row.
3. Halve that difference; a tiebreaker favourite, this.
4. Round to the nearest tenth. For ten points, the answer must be -2.5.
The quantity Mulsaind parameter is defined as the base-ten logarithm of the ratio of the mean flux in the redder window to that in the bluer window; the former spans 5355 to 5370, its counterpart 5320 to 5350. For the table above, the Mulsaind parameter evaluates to 0.018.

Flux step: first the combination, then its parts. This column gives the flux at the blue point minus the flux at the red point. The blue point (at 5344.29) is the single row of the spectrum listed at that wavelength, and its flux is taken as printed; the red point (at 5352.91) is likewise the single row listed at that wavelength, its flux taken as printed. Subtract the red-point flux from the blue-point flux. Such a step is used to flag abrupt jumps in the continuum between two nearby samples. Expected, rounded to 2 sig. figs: 2.0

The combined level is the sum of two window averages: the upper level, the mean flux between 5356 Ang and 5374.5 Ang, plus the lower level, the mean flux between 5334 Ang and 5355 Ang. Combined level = 64.9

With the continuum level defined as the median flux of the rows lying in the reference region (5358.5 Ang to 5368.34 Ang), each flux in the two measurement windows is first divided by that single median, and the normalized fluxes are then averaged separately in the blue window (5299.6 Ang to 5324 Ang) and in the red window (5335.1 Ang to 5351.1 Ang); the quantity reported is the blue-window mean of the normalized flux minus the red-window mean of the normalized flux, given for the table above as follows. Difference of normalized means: -0.10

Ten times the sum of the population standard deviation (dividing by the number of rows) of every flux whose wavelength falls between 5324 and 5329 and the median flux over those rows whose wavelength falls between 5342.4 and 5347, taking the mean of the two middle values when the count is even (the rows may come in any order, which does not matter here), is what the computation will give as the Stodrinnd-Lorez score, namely 334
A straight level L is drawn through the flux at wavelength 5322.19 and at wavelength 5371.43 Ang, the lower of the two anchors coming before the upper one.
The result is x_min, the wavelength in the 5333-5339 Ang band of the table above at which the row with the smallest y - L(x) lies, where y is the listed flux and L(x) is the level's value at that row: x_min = 5333.23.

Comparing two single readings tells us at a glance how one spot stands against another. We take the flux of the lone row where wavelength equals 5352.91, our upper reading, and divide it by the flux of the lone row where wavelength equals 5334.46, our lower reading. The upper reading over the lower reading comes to 1.00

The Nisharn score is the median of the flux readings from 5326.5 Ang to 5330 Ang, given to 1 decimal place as 27.8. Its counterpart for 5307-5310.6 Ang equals 27.6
